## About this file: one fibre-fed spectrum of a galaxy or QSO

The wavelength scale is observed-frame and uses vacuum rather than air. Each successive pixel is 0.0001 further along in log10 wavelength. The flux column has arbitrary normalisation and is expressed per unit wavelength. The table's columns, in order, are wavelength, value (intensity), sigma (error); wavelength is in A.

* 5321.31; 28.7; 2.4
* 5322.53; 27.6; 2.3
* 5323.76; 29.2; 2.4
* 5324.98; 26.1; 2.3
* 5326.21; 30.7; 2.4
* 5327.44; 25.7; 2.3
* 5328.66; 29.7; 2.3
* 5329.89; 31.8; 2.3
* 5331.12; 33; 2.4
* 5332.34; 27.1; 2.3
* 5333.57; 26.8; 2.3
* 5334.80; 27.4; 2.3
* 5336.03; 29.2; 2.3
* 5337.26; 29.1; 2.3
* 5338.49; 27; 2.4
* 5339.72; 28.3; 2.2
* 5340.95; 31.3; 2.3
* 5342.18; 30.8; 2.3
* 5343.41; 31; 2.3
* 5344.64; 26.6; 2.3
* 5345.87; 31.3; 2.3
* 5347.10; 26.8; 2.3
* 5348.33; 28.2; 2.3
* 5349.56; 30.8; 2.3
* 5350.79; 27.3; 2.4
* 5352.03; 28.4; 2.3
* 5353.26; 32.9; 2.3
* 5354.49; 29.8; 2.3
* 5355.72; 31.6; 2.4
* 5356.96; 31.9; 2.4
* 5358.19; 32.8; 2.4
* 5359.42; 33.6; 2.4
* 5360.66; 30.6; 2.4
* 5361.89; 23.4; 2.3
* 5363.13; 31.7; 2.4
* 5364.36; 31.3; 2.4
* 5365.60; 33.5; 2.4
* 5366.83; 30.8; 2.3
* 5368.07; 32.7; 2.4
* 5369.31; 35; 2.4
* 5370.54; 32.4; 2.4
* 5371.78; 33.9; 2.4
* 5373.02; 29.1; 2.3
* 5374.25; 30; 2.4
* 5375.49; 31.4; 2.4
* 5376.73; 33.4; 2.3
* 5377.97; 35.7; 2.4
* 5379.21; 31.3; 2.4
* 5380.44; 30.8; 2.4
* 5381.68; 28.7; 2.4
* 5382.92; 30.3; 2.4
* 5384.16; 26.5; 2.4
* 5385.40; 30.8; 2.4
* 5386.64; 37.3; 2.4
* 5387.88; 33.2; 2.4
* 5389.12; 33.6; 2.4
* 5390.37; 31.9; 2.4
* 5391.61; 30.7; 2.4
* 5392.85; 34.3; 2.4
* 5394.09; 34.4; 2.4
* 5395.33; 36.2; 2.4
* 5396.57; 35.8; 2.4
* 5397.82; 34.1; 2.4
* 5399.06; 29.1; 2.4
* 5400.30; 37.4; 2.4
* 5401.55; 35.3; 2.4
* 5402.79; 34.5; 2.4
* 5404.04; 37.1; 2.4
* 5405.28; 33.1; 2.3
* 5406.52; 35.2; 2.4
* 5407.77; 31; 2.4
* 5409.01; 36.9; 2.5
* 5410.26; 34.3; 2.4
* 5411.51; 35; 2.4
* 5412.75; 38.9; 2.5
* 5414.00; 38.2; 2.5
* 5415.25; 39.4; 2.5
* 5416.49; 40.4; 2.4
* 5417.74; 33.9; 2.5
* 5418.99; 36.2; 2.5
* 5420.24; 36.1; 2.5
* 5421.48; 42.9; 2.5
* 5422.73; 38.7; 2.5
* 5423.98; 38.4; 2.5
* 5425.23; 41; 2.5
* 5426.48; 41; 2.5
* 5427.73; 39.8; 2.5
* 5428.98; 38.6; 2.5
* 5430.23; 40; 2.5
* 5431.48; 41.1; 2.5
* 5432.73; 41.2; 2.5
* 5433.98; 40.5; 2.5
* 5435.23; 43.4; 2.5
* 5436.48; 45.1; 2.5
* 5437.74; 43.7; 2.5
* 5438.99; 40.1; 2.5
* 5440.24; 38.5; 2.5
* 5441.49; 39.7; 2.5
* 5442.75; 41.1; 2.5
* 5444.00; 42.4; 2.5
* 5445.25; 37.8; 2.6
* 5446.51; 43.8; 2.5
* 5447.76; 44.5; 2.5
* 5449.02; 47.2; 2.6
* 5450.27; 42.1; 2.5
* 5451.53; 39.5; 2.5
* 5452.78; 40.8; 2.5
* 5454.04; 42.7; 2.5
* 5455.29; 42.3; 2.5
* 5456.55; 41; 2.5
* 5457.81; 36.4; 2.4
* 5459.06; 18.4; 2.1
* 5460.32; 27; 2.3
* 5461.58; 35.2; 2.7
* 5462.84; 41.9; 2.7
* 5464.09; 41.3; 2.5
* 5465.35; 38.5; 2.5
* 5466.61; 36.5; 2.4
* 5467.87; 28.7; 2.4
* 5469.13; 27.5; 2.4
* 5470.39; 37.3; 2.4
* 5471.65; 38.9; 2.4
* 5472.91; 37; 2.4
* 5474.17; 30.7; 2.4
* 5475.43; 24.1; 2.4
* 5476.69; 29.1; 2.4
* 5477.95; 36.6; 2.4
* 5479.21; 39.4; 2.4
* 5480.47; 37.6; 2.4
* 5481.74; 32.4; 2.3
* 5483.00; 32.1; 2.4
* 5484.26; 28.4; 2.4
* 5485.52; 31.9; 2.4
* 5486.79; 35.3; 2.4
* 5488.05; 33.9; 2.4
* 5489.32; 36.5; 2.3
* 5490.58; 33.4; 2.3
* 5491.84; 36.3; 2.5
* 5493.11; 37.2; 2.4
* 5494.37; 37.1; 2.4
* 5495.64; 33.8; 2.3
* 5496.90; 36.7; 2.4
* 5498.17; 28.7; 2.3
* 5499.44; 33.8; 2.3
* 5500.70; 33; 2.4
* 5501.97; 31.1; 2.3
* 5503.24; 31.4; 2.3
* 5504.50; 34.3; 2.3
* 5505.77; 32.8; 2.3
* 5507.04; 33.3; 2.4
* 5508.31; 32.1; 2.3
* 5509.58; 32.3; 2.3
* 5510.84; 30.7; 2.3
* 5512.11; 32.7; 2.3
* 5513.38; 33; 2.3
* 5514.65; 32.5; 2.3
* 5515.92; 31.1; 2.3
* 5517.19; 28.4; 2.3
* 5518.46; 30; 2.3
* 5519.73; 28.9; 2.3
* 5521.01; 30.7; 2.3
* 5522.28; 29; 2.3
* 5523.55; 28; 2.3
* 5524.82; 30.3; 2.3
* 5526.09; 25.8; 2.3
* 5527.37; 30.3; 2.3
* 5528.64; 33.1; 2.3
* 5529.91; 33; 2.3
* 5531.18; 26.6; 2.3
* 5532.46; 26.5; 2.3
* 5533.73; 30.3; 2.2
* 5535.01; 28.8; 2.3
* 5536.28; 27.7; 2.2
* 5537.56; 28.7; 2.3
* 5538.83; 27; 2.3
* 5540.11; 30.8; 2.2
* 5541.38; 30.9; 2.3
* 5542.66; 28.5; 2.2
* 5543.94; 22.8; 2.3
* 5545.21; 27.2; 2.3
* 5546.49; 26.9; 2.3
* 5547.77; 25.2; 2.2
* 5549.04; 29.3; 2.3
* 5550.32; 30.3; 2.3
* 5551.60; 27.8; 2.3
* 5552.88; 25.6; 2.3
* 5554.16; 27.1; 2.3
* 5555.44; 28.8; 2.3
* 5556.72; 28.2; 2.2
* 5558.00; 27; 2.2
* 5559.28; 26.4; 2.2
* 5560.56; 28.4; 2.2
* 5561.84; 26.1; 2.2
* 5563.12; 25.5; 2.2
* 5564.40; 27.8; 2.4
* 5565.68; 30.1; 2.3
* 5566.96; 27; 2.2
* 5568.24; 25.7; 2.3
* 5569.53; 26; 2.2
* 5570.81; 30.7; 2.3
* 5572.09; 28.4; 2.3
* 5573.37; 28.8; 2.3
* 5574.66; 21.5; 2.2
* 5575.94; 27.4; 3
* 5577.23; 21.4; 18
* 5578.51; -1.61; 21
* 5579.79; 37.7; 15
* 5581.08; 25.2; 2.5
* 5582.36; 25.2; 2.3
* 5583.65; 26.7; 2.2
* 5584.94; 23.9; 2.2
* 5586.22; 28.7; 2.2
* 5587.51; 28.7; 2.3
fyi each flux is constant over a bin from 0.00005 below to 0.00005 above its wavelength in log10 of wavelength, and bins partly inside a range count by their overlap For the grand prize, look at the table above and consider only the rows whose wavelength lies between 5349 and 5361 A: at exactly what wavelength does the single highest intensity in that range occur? 5359.42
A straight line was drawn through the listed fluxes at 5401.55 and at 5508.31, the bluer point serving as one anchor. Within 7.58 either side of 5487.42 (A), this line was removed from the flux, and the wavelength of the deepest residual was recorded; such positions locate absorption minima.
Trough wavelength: 5484.26 A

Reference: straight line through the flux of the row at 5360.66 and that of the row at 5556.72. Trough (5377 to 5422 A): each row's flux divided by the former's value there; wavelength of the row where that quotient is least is 5384.16 A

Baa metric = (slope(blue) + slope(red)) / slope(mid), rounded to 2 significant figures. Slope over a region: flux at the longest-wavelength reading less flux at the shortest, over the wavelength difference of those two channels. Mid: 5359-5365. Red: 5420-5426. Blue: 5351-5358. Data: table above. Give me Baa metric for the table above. -3.6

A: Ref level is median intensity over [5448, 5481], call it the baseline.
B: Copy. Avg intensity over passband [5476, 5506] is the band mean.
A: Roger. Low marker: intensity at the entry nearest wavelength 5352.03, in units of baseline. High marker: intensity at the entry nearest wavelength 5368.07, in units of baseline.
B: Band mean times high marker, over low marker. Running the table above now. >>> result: 39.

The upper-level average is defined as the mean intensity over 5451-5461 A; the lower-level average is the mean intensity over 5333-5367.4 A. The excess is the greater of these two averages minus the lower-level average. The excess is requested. 6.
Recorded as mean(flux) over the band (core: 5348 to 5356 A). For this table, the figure 29.9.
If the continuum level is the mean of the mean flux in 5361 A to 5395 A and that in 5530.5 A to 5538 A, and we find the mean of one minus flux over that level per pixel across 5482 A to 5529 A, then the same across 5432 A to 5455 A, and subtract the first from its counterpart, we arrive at -0.33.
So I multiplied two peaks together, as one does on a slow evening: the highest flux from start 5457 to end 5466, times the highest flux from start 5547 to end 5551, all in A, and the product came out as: 1270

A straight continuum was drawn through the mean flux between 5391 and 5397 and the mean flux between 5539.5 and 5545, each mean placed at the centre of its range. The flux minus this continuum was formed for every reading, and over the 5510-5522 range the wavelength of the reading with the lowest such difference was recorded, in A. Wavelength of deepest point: 5517.19 A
